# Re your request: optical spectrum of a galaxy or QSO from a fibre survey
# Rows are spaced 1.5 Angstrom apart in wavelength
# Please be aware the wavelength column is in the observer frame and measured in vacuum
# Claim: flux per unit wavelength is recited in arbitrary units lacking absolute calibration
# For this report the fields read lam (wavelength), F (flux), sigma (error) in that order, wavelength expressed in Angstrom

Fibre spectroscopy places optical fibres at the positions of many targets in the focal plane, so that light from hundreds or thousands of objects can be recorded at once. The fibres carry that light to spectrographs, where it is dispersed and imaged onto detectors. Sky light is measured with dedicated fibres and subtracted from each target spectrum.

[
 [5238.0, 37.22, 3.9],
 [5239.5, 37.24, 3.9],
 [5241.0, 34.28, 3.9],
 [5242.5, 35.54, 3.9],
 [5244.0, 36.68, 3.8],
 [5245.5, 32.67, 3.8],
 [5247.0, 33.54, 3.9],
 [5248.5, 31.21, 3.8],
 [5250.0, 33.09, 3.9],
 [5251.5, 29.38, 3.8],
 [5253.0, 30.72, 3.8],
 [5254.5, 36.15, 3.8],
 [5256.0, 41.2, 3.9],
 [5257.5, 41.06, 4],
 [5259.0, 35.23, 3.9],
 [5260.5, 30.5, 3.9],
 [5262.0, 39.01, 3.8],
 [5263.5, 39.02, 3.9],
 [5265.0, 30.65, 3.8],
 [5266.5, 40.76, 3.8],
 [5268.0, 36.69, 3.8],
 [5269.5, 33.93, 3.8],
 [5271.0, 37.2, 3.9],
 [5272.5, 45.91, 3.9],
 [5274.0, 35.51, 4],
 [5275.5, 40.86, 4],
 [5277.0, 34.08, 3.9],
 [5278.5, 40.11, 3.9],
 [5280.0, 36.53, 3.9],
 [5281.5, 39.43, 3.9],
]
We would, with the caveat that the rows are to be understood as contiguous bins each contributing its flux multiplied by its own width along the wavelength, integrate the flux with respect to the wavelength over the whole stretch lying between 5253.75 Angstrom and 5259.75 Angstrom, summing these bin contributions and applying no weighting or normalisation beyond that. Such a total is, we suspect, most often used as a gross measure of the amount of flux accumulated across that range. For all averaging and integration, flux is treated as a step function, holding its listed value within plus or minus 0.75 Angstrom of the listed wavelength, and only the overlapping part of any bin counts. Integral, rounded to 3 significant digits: 230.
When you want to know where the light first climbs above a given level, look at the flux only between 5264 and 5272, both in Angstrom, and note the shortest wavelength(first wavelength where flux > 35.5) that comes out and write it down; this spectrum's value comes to 5266.5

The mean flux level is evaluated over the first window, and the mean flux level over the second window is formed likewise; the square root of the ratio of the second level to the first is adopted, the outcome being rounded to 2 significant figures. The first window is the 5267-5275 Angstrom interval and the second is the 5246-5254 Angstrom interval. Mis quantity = 0.91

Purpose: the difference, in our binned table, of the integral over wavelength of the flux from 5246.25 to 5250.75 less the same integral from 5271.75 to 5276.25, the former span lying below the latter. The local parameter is -37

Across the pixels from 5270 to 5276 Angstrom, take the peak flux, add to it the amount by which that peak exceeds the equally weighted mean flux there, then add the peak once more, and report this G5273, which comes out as 98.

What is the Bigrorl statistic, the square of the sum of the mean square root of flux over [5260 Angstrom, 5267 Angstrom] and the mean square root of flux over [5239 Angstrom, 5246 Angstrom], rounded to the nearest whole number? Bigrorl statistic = 142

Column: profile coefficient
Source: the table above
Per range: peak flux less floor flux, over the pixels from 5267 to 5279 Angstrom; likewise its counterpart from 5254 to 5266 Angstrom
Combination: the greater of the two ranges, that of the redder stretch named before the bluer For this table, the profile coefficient 12.0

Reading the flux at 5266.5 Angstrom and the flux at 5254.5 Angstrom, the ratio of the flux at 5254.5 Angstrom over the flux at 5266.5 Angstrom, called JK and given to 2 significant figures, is 0.89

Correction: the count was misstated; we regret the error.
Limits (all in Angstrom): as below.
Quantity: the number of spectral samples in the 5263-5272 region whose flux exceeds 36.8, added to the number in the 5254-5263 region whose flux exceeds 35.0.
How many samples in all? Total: 8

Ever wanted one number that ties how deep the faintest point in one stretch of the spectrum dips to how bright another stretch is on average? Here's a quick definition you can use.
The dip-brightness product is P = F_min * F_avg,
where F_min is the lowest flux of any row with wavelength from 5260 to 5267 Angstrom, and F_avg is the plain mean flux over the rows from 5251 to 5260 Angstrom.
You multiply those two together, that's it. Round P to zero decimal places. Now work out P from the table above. 1087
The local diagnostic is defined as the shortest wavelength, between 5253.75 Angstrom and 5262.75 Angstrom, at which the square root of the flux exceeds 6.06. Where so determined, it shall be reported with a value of 5256.0 Angstrom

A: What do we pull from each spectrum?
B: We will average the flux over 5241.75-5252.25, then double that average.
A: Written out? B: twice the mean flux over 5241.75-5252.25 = 66.3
